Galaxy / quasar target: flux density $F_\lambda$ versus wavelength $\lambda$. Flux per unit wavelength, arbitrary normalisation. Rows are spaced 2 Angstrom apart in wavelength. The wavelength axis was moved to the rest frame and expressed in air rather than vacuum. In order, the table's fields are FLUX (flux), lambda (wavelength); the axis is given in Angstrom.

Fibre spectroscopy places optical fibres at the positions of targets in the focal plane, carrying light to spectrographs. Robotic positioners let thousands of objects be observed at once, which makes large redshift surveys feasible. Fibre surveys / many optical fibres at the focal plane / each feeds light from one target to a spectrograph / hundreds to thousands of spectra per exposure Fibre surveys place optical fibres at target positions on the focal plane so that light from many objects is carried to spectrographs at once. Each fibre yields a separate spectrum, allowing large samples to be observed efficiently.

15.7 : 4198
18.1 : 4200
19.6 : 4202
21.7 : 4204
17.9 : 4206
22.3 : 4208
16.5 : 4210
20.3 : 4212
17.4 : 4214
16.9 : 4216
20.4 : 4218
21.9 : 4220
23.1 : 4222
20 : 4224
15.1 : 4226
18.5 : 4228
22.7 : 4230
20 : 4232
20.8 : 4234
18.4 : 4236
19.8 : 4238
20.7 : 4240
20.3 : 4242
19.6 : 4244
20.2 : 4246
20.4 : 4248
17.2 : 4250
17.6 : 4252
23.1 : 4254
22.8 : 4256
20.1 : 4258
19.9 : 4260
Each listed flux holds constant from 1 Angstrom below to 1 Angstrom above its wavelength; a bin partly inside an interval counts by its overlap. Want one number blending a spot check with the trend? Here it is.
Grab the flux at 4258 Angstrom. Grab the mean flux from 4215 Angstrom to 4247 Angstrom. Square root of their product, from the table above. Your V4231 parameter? 20.0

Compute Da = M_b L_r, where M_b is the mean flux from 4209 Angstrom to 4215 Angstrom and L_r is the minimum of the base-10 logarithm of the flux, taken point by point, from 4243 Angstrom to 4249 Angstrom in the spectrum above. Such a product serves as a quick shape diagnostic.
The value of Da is 23.3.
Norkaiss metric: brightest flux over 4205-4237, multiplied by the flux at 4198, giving 363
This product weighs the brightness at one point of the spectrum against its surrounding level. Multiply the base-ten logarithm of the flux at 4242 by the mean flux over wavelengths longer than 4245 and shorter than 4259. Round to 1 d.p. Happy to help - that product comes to 26.4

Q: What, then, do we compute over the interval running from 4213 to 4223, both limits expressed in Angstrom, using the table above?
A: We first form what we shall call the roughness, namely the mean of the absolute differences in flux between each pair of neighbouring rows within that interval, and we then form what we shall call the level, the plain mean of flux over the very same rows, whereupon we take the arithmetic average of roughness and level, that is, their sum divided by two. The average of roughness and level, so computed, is 10.8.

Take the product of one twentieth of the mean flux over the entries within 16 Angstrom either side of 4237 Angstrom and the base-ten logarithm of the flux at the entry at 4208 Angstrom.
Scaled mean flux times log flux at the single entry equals 1.32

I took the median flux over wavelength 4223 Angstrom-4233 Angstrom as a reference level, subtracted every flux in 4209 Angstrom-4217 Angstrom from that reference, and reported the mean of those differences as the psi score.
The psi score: 2.2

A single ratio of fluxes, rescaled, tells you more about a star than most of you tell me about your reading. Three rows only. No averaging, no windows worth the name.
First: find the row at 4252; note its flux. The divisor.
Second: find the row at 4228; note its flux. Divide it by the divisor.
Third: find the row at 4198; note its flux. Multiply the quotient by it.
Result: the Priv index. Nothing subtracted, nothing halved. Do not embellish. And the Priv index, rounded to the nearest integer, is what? 17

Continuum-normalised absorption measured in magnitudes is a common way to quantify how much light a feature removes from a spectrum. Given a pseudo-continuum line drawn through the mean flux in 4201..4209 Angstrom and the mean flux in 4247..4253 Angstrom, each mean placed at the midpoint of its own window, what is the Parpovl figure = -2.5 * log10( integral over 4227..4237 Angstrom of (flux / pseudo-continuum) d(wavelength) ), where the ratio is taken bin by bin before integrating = -2.55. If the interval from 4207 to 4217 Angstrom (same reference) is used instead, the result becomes -2.42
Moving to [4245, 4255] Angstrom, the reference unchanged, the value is -2.57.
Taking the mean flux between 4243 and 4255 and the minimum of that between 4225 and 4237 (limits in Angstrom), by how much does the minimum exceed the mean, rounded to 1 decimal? -4.6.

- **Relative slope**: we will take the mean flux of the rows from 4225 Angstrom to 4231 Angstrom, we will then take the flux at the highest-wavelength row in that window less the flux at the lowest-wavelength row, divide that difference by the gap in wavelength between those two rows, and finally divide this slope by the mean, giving 0.101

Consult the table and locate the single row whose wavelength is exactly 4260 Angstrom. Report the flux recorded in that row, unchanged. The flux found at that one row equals 19.9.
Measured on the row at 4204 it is 21.7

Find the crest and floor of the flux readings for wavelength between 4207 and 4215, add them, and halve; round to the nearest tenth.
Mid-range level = 19.4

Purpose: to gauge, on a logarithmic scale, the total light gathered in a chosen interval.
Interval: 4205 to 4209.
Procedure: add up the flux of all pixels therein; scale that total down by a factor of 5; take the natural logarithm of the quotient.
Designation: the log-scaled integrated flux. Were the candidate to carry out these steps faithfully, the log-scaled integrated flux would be 2.08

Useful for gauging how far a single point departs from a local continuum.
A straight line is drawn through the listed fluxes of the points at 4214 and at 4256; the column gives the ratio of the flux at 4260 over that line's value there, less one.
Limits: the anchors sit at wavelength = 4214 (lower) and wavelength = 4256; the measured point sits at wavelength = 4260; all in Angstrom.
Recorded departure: -0.15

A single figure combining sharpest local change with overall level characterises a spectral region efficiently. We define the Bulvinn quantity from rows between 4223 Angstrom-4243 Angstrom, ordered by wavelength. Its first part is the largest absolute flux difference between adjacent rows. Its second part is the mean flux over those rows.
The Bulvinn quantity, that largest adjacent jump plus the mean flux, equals 24.5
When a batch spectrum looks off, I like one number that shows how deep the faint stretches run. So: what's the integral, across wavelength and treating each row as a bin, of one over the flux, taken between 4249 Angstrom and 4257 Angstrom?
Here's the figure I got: 0.404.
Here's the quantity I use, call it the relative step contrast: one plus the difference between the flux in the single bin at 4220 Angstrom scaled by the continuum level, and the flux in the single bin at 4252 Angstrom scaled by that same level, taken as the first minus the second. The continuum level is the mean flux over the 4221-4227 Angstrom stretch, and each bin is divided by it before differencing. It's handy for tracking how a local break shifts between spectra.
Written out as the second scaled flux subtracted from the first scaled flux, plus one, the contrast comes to 1.22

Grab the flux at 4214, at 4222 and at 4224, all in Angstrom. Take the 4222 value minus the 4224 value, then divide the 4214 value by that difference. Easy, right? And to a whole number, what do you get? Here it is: 6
